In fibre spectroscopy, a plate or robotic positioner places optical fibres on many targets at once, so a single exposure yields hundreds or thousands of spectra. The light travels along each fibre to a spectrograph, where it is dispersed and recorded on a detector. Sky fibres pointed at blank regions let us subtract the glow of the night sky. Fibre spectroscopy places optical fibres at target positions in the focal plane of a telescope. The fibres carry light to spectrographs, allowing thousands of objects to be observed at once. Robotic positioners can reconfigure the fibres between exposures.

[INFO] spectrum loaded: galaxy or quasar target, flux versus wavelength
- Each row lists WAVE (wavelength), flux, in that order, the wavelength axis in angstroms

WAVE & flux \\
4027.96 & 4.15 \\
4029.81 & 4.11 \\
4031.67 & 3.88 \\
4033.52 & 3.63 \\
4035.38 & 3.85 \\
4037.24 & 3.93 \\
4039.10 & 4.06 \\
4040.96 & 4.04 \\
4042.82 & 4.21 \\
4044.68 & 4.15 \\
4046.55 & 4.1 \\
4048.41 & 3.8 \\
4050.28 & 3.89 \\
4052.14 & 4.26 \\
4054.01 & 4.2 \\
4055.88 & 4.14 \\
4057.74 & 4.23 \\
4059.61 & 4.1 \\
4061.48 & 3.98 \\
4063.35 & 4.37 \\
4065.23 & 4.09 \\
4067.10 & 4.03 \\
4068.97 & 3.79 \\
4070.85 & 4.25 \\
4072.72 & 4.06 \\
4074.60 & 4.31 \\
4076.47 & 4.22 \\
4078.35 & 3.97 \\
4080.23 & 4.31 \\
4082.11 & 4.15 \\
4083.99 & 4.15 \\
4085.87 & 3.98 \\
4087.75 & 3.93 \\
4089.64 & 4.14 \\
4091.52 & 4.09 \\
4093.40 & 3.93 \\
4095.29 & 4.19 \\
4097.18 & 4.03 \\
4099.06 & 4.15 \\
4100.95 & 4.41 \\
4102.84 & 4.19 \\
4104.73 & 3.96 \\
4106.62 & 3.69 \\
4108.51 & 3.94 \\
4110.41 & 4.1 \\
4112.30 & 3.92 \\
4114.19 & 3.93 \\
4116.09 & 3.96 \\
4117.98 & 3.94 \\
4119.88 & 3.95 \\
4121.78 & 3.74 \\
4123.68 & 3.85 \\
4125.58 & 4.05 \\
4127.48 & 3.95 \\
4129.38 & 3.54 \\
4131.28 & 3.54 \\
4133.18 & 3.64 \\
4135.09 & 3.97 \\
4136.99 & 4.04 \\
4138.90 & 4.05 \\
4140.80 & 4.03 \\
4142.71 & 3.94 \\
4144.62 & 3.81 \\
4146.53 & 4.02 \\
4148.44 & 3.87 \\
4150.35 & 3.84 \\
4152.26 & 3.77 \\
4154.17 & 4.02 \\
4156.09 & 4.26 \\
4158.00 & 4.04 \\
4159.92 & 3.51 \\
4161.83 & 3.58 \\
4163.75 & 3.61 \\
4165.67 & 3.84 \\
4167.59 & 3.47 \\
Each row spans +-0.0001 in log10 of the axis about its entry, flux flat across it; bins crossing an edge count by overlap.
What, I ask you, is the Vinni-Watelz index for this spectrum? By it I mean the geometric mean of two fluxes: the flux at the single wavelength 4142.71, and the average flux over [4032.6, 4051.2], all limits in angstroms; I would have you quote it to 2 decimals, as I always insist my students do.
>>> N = 3.95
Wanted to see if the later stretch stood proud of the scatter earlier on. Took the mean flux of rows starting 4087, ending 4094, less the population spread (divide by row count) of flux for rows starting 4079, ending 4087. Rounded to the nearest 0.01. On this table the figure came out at 3.91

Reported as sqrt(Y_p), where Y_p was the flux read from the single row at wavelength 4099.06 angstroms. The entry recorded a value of 2.04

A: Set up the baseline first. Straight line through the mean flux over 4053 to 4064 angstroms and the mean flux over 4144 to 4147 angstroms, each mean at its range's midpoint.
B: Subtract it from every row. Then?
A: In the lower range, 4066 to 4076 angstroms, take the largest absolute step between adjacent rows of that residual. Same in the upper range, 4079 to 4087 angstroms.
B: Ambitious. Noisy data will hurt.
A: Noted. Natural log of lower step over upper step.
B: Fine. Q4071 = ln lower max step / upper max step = 1.0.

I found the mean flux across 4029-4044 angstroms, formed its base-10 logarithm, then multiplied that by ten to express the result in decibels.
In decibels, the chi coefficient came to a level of 5.98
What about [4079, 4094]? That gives 6.11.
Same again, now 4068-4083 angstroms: 6.16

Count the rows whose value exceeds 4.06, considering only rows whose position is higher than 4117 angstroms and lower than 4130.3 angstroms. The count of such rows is 0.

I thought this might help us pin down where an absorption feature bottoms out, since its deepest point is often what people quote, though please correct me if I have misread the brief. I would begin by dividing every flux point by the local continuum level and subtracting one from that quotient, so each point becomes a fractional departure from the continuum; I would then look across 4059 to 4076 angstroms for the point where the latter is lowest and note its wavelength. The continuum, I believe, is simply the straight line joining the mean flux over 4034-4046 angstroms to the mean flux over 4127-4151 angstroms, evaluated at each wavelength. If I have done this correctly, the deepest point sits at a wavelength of 4068.97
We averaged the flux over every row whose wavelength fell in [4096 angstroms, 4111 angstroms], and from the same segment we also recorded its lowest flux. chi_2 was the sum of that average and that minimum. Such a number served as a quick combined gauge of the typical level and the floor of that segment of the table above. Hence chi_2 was 7.75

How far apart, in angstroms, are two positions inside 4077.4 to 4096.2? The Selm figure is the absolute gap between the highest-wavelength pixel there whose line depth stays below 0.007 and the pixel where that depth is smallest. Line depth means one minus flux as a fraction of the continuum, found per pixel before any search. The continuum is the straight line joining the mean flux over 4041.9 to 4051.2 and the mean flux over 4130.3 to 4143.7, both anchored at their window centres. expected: 15.1 angstroms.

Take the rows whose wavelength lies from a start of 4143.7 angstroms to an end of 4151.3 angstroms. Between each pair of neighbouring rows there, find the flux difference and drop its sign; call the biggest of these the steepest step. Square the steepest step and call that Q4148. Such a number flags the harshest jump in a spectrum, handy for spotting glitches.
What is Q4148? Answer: 0.044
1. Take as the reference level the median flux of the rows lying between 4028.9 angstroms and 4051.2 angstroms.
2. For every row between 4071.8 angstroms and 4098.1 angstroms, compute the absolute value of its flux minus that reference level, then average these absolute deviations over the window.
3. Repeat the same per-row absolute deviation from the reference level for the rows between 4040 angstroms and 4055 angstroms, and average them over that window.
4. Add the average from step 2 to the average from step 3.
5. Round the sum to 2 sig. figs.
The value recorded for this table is 0.30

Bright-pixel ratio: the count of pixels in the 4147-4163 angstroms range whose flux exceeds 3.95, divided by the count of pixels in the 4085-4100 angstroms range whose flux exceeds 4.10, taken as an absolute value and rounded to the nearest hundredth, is 1.00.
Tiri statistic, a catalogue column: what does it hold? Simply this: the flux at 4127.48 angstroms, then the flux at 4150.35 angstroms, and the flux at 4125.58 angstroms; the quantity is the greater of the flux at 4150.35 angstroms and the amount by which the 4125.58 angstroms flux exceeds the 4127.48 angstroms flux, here 3.840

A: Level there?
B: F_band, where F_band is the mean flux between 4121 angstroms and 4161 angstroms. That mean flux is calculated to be 3.88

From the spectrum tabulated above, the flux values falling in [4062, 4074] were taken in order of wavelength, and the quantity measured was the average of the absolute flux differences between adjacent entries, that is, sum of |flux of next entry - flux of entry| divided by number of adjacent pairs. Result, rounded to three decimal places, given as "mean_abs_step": 0.246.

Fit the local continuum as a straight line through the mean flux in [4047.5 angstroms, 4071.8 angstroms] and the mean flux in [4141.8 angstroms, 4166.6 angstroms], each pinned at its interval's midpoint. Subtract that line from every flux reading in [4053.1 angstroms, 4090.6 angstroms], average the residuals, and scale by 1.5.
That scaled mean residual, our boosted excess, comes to 0.09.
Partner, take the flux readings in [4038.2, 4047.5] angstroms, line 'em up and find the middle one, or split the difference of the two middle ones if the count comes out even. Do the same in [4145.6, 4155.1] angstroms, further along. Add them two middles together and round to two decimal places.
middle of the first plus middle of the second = 7.97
